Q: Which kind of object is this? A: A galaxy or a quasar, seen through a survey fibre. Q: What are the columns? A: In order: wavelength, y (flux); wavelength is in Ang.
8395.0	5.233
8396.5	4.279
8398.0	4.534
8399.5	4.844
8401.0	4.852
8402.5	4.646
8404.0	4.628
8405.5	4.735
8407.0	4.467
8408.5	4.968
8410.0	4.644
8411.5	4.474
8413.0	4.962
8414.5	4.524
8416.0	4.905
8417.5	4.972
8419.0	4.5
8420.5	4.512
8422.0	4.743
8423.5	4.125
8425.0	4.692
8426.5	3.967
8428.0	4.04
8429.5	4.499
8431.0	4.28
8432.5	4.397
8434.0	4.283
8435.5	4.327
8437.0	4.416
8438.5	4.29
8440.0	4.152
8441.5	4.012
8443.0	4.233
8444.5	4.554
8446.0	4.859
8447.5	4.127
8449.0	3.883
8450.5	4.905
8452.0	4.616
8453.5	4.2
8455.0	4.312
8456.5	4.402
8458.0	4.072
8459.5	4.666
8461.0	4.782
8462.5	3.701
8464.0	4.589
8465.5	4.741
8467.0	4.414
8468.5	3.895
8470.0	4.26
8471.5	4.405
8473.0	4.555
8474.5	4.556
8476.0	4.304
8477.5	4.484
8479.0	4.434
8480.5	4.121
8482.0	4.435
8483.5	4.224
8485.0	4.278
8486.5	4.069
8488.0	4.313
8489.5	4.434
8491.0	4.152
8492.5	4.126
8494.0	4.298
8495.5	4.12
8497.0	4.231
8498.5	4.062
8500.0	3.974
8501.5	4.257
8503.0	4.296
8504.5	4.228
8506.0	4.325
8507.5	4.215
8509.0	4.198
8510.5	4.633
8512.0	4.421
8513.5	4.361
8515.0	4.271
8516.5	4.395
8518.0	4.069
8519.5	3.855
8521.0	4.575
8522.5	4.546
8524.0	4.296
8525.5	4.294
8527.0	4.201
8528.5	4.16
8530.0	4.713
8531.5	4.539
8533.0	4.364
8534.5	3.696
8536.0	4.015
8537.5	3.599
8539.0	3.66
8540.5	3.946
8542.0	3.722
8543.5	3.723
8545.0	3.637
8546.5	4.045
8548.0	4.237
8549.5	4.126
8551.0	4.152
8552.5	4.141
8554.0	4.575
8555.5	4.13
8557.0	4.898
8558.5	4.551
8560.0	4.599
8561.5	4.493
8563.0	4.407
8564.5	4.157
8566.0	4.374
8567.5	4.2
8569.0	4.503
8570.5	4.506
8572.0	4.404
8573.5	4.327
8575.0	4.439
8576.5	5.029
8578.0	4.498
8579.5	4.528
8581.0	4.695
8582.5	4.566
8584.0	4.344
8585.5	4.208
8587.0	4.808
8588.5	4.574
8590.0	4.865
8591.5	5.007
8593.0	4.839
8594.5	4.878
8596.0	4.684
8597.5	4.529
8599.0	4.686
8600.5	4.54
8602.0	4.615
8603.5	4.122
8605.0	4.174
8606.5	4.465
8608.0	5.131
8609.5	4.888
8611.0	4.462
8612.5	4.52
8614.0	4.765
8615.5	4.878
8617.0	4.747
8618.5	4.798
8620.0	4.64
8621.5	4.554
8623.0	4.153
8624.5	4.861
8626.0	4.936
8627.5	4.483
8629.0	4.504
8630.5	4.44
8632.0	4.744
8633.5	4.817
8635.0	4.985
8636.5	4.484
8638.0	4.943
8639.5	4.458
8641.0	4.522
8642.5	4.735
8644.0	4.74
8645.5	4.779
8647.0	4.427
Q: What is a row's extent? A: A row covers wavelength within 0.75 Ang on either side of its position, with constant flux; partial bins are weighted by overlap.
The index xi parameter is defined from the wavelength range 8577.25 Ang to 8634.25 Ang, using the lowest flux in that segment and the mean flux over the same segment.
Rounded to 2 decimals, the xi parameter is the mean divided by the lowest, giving 1.12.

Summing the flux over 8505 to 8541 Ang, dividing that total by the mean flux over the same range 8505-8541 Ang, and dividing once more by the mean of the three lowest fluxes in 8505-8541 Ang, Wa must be 6.57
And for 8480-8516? 5.95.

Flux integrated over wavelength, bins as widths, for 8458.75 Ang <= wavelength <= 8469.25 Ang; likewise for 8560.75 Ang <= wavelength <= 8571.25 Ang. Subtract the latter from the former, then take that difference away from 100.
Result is 100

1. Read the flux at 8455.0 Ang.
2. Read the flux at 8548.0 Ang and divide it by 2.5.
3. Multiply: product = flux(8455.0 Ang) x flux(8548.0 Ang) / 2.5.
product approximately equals 7.3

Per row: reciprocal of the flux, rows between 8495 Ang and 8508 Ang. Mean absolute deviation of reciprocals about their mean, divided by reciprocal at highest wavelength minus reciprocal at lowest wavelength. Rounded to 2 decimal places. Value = -0.98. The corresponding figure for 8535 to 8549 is -0.99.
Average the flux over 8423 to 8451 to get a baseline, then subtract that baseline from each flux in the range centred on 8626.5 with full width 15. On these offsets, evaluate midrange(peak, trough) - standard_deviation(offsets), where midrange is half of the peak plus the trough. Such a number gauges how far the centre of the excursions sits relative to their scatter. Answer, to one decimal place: 0.0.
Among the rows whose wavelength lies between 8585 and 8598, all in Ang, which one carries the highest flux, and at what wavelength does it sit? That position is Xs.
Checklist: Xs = 8591.5 Ang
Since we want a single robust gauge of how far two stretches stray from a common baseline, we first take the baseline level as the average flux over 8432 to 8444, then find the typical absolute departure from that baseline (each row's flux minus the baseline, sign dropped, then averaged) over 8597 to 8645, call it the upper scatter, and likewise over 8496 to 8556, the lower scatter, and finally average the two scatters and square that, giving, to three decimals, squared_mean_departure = 0.095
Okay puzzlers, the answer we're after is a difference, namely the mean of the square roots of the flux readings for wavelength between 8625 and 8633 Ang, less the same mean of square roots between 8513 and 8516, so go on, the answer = 0.07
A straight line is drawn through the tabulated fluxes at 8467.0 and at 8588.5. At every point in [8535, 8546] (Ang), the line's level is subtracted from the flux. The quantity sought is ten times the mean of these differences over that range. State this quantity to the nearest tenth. -7.5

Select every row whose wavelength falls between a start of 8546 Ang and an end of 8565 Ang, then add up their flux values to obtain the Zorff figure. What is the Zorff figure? 56.5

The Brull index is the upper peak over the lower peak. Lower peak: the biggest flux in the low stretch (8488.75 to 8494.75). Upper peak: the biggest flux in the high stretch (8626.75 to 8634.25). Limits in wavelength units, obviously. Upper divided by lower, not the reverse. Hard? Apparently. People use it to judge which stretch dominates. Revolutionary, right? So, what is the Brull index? 1.09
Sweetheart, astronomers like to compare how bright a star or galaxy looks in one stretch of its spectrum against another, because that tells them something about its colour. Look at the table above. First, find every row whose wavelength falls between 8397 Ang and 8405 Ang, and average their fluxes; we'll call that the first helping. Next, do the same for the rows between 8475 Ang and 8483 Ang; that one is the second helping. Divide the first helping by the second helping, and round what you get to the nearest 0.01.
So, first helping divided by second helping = 1.08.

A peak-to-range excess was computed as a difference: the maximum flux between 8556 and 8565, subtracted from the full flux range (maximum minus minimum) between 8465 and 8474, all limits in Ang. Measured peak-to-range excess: -4.05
